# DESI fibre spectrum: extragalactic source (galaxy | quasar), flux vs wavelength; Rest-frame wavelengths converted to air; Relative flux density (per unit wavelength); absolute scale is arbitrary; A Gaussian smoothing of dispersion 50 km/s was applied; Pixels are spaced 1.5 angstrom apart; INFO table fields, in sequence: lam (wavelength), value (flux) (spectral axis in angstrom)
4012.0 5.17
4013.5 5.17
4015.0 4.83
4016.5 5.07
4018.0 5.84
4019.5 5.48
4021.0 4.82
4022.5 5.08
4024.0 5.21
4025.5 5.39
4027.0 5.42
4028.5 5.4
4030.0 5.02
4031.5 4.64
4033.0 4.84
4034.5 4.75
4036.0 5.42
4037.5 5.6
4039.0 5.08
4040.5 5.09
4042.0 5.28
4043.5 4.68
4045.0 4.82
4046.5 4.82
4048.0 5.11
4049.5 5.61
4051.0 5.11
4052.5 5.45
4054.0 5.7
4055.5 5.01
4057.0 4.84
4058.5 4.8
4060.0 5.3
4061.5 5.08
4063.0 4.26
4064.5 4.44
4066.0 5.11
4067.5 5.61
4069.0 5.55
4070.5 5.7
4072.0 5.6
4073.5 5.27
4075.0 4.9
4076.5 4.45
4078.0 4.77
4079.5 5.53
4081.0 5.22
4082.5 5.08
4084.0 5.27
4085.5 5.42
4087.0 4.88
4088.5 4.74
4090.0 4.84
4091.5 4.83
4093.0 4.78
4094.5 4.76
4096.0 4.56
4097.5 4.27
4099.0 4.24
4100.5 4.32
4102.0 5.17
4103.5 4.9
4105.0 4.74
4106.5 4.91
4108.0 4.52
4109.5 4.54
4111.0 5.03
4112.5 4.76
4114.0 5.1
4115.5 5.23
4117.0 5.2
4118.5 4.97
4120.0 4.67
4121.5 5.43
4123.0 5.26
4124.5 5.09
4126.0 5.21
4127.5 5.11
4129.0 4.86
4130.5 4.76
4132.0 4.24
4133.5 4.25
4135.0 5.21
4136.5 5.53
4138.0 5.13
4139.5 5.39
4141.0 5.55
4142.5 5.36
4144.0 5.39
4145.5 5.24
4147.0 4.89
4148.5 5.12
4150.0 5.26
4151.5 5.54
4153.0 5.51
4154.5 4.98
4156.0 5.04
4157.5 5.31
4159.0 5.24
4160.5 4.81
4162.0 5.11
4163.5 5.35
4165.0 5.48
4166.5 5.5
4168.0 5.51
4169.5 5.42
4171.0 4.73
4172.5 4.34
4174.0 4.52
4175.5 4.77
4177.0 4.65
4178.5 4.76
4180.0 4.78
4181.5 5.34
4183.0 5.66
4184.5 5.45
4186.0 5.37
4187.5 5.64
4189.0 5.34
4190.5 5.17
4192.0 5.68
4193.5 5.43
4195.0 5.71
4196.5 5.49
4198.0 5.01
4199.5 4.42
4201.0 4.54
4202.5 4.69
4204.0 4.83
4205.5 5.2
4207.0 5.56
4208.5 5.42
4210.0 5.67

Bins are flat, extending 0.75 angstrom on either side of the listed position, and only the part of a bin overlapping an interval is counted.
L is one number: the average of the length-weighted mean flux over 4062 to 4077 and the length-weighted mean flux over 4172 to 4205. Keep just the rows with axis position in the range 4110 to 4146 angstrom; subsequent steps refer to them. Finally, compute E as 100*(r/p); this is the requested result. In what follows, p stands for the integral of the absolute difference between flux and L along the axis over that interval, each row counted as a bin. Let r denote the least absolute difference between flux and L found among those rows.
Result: 0.01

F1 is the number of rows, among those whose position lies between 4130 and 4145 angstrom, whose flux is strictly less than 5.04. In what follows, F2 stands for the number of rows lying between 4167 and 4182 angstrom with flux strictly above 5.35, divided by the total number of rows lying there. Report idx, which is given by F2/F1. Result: 0.067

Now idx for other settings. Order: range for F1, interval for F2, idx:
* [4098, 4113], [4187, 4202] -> 0.056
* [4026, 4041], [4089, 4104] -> 0.000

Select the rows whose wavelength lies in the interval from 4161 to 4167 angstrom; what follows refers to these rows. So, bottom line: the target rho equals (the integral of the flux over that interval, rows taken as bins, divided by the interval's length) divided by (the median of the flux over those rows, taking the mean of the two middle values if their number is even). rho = 0.98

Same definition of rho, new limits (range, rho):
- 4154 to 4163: 1.00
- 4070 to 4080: 0.98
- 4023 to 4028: 0.99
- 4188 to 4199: 0.99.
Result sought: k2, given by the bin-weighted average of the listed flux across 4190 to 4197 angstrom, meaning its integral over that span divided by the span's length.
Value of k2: 5.51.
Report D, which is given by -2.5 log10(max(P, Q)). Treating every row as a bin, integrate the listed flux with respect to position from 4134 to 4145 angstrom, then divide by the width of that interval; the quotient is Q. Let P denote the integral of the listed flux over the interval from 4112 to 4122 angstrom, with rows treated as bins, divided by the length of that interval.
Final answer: -1.82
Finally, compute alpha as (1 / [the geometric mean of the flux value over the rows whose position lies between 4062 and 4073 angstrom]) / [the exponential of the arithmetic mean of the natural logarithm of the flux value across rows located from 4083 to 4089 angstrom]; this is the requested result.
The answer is 0.0383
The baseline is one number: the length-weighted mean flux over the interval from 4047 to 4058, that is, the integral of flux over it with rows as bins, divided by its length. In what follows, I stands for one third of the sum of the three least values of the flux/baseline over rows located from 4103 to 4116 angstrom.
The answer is 0.88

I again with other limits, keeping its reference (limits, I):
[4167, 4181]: 0.86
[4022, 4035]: 0.91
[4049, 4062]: 0.93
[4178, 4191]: 0.94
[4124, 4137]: 0.84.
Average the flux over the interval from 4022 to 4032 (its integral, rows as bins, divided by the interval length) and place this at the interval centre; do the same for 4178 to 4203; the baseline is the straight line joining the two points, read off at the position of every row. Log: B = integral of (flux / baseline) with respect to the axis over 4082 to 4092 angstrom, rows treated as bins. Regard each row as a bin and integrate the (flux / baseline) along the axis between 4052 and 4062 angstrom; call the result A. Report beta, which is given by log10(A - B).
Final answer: -0.5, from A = 10.0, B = 9.6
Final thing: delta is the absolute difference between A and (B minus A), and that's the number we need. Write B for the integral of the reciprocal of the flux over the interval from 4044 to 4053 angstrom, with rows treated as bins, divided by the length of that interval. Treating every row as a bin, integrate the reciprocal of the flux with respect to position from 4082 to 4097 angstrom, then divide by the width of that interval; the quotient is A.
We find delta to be 0.21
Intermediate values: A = 0.205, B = 0.196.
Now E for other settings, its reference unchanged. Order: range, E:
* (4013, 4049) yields 0.01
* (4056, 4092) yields 0.08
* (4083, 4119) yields 0.09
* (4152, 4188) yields 0.17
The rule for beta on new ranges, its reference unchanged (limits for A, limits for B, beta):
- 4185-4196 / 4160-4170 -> 0.1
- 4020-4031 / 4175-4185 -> 0.1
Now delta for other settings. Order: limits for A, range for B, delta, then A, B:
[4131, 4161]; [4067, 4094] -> 0.19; 0.195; 0.196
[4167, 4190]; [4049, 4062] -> 0.20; 0.198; 0.193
